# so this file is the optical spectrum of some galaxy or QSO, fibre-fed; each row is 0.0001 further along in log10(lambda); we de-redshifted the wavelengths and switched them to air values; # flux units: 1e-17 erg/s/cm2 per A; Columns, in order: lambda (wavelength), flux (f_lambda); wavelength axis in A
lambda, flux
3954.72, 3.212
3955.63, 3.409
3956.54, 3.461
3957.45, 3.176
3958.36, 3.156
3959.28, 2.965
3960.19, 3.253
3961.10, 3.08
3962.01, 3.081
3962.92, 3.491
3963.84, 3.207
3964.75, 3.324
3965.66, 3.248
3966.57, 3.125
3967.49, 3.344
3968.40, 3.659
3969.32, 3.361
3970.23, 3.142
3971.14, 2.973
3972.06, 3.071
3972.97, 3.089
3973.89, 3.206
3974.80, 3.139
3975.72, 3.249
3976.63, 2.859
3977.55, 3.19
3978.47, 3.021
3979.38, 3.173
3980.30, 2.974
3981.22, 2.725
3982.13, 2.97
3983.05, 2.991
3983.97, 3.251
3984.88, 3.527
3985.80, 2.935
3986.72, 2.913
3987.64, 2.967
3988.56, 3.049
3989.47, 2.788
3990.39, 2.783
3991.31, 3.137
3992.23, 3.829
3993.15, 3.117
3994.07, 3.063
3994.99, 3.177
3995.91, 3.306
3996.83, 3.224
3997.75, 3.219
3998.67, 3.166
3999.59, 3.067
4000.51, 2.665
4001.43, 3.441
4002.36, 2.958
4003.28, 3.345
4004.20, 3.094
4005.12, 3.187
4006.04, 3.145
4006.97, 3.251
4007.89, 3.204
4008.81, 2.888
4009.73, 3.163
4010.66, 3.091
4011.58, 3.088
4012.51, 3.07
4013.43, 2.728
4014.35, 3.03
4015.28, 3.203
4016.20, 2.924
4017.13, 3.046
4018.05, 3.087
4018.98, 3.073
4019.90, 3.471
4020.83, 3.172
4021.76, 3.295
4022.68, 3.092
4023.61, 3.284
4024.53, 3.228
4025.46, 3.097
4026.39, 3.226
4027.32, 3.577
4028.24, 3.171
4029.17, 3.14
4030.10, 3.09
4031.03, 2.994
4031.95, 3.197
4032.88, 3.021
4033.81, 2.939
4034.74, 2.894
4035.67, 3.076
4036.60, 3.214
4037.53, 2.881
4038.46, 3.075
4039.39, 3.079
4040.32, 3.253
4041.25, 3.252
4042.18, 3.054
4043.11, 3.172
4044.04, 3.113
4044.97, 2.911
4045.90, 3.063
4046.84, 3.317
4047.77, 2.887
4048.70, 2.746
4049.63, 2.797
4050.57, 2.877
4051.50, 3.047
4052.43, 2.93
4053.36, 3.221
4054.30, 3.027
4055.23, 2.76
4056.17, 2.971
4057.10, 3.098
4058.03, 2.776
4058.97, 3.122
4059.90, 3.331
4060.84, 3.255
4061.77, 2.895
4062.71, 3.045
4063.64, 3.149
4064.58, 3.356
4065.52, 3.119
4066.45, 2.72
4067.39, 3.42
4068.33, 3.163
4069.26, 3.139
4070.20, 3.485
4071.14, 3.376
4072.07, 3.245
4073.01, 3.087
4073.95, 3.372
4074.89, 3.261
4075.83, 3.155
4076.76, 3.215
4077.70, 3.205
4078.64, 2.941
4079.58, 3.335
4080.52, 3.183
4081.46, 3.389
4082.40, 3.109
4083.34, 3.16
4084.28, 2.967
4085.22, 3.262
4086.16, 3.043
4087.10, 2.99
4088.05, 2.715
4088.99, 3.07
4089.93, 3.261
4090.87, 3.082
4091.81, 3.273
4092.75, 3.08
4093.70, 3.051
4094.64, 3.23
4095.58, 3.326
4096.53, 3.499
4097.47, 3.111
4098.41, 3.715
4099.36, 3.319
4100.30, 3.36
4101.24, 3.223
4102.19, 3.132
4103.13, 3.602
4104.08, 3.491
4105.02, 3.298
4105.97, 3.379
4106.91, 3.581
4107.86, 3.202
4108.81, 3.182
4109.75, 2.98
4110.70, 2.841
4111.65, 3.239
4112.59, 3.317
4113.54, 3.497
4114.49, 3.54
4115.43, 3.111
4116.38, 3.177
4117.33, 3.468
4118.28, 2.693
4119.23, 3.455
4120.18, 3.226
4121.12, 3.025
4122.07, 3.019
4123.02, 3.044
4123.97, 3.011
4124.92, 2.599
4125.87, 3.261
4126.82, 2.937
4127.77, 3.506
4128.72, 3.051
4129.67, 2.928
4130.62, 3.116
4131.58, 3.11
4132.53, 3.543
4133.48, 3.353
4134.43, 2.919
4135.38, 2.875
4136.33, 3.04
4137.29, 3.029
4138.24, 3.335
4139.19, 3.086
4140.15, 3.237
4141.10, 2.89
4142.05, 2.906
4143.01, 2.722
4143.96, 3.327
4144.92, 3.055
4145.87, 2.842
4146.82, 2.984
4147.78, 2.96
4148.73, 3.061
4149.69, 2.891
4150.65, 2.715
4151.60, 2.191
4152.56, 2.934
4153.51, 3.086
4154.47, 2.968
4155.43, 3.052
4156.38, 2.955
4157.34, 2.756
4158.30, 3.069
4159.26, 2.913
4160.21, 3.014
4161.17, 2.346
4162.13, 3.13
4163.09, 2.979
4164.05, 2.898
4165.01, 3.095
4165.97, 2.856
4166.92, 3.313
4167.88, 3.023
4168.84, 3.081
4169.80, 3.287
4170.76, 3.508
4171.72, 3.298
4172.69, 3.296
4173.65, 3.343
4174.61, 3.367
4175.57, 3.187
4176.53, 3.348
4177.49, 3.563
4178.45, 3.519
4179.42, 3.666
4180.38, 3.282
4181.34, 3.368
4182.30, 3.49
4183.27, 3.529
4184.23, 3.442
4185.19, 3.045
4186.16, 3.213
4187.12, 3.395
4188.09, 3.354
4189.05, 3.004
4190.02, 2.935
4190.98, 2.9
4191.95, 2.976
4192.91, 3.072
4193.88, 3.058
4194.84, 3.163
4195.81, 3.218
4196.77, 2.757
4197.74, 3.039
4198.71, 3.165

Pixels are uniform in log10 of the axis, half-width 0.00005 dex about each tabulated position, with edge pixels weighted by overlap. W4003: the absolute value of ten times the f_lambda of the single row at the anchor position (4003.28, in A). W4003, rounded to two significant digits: 33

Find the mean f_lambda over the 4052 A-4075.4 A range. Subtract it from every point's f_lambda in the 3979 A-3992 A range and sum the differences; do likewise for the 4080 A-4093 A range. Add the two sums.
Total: -2.0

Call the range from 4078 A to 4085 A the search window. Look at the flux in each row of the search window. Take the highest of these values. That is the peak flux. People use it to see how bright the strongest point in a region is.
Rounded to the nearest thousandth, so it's 3.389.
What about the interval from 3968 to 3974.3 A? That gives 3.659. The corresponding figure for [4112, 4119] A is 3.540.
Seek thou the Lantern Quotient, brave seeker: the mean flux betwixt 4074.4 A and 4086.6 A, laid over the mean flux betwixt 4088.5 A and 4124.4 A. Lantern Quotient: 0.98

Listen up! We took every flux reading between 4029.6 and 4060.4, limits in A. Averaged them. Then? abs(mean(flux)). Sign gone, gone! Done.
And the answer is 3.04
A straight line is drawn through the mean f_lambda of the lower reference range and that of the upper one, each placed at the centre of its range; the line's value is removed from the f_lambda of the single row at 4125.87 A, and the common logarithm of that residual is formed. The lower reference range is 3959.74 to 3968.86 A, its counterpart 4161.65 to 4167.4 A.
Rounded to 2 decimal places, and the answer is -0.77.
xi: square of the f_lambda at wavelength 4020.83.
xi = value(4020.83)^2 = 10.1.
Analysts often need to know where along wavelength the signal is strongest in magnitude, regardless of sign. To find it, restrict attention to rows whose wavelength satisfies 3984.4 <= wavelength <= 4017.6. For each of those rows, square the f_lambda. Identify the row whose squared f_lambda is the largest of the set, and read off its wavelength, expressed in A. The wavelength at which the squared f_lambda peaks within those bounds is 3992.23 A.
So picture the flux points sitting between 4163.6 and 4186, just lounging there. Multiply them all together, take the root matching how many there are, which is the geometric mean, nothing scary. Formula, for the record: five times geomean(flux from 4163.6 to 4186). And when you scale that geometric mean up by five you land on 16.4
